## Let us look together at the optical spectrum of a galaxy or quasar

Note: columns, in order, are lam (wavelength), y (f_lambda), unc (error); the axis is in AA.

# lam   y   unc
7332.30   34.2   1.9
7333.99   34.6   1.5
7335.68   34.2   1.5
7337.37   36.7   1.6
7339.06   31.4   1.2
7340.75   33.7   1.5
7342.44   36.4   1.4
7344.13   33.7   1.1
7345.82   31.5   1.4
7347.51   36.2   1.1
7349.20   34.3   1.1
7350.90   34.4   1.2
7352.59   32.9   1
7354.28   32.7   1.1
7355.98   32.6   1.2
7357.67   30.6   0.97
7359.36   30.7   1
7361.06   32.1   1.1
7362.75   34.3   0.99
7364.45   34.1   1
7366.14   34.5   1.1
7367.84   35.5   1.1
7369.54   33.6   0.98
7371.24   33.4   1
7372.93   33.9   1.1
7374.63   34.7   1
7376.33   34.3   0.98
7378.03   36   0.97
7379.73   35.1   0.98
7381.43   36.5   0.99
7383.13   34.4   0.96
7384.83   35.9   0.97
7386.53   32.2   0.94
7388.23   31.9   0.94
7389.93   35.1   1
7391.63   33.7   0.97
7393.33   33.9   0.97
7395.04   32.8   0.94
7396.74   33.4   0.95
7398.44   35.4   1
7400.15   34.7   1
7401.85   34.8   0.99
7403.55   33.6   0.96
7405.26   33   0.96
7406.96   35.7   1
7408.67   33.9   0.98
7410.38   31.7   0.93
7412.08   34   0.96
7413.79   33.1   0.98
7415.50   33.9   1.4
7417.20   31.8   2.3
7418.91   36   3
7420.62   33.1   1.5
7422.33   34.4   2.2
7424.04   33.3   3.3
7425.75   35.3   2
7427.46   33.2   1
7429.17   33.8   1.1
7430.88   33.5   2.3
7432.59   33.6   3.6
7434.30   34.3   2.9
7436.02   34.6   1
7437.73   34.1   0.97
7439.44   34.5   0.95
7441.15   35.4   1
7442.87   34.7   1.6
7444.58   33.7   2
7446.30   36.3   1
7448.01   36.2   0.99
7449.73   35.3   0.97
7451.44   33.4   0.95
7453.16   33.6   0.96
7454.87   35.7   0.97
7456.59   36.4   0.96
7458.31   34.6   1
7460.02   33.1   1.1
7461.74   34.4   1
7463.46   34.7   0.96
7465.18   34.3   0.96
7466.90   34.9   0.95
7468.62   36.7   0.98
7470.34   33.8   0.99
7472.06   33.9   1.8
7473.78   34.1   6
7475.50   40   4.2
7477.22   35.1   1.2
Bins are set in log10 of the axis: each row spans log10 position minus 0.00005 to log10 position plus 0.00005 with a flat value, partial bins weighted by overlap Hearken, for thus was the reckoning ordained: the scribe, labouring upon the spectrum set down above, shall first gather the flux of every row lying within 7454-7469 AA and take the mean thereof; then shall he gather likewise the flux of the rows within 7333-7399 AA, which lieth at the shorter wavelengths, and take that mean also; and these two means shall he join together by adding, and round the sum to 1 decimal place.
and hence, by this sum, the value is 68.9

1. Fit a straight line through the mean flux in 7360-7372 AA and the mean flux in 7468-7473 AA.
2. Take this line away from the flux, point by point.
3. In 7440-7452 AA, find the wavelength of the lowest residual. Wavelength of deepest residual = 7451.44 AA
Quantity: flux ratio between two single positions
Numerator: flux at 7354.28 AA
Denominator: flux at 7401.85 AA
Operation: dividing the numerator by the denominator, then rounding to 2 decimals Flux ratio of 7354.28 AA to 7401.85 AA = 0.94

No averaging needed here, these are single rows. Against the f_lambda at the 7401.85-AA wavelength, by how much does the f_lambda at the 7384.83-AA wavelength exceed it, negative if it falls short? 1.1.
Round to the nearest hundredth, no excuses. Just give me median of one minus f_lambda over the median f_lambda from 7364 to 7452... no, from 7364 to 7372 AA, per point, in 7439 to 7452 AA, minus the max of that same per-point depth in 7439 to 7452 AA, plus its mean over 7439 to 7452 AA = -0.07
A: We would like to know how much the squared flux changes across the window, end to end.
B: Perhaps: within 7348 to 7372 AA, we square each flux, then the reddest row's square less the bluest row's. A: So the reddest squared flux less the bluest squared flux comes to -61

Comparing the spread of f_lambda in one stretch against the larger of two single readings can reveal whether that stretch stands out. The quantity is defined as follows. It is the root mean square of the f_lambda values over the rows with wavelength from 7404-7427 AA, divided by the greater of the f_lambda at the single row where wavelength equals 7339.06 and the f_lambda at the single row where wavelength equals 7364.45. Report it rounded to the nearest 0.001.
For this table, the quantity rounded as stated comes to 0.991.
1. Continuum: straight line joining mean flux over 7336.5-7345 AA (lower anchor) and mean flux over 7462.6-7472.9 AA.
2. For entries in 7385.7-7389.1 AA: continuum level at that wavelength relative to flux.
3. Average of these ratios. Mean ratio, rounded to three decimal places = 1.077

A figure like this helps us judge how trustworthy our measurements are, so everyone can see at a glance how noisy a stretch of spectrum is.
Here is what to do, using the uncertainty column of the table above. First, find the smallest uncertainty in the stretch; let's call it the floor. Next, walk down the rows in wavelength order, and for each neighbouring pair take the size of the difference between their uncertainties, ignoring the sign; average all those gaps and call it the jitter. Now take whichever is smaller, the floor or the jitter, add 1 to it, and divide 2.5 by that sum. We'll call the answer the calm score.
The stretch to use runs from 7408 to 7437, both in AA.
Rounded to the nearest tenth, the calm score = 1.4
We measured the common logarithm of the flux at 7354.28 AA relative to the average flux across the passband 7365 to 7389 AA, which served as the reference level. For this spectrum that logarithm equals -0.022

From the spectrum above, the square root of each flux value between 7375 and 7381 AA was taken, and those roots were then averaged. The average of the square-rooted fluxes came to 5.93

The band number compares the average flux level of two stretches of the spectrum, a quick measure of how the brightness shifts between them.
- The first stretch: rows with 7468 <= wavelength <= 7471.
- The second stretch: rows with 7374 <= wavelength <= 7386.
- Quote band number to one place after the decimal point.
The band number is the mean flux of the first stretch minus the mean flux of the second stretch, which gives 0.0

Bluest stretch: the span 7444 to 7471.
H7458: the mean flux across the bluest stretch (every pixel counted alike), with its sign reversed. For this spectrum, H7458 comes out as -34.8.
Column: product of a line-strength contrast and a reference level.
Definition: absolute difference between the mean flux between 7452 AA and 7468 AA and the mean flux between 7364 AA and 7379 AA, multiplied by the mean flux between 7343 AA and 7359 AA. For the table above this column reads 6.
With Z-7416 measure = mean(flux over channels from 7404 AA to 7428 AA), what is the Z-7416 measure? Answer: 33.7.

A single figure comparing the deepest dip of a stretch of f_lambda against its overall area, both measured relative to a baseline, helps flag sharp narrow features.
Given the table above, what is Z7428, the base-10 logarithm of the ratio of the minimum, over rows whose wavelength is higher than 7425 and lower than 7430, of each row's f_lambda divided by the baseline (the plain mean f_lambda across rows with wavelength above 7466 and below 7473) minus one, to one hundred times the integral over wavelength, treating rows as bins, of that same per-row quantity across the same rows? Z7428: -2.36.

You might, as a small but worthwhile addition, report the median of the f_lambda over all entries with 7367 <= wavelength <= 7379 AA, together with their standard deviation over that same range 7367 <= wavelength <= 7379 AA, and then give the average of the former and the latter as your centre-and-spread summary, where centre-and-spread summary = 17.6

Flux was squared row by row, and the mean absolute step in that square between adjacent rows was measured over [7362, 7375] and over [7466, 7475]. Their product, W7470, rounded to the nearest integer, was 4350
